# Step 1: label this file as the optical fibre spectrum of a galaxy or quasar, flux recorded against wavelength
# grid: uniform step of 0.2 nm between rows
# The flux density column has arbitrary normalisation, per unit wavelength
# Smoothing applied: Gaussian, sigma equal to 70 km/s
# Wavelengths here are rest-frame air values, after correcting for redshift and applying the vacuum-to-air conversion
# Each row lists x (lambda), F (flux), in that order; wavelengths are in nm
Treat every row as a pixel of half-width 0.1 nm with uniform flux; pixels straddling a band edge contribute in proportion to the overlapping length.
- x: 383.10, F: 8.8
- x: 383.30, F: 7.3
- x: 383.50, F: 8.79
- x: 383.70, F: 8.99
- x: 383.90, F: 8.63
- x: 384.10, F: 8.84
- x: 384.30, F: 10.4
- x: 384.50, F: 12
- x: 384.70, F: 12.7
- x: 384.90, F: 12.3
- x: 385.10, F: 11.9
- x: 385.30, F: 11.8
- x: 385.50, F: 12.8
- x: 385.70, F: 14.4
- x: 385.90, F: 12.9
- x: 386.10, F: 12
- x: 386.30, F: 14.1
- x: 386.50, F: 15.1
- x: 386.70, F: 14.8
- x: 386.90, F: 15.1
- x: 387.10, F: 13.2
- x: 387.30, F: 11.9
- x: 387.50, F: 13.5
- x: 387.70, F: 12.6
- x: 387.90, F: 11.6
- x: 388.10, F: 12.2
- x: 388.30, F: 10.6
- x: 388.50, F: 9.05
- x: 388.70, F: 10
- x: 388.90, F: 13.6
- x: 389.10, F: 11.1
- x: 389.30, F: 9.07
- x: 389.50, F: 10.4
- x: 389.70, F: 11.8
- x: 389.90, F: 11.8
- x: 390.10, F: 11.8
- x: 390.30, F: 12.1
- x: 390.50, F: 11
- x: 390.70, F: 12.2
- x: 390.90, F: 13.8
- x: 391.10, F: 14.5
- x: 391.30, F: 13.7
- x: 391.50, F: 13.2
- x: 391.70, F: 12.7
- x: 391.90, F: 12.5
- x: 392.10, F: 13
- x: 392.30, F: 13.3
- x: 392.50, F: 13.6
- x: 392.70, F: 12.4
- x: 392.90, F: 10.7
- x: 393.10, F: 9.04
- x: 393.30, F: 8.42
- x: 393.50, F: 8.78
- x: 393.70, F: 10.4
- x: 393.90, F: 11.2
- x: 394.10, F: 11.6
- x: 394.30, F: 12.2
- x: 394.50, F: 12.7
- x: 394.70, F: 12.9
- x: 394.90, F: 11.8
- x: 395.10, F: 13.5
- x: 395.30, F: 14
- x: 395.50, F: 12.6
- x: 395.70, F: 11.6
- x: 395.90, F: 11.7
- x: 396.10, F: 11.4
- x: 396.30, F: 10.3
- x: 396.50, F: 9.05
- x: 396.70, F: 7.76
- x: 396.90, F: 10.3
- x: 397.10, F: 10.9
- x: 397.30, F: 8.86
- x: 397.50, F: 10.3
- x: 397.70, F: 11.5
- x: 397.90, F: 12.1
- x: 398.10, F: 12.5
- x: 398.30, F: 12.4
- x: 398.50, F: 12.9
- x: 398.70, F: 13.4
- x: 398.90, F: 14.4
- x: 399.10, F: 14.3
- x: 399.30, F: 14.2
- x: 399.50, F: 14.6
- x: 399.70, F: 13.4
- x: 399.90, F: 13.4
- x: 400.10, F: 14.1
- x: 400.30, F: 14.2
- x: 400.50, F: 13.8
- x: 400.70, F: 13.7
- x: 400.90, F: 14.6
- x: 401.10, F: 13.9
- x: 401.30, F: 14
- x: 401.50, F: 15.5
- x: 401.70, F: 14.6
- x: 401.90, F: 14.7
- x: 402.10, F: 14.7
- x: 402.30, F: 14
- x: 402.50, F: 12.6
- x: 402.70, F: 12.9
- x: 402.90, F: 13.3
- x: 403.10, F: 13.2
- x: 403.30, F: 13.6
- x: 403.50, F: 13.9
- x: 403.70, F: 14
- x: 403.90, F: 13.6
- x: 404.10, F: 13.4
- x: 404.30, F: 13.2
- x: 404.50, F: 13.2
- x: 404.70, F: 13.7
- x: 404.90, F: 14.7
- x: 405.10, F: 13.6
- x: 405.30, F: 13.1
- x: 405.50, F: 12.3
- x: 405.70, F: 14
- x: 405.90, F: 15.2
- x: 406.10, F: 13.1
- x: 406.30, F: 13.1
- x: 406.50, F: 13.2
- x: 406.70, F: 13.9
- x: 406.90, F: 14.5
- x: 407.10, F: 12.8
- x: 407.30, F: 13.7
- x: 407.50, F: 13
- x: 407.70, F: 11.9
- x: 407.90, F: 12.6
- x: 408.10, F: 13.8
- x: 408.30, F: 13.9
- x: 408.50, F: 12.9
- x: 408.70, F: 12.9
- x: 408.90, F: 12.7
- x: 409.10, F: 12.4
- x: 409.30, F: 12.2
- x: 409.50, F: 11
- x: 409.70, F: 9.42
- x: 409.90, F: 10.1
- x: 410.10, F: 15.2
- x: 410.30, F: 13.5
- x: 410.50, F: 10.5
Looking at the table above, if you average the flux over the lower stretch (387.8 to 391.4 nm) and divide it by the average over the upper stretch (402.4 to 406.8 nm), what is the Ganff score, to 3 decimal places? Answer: 0.866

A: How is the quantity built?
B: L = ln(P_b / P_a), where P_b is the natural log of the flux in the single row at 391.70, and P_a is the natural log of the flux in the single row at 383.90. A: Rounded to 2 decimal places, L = 0.16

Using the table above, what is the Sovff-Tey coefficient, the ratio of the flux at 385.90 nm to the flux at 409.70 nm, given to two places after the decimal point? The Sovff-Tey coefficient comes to 1.37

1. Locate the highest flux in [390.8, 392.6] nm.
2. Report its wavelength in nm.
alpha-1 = 391.10 nm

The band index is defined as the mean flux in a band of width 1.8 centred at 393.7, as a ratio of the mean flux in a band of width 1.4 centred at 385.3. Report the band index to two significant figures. 0.83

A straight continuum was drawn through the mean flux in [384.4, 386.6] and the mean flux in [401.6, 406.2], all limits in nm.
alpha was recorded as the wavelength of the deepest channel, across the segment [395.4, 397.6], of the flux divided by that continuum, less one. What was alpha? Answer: 396.70 nm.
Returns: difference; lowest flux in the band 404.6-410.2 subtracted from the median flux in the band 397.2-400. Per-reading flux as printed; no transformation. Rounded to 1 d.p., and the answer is 3.7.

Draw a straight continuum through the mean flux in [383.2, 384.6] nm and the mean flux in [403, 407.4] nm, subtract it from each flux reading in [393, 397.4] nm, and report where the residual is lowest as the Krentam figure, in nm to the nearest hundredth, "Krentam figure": 396.70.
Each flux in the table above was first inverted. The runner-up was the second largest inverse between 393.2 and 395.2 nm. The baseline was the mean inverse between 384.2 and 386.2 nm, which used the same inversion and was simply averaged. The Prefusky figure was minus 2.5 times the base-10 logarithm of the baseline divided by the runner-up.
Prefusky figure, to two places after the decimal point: 0.36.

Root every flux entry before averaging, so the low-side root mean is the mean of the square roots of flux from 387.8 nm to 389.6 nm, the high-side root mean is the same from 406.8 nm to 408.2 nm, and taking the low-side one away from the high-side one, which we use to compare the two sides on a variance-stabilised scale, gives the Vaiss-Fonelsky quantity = 0.343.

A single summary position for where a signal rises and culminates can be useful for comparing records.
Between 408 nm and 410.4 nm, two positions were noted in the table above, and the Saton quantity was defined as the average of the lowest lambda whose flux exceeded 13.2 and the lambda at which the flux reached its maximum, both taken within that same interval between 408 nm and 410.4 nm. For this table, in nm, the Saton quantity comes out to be 409.10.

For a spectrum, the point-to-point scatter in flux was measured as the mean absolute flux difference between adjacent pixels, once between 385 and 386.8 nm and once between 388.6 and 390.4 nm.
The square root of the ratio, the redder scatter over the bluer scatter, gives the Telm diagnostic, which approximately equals 1.1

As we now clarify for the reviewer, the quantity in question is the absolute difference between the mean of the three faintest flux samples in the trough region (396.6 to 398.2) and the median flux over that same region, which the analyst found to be 1.6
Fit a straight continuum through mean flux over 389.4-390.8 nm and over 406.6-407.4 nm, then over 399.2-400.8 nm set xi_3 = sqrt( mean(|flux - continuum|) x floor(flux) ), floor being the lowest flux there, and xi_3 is 3.8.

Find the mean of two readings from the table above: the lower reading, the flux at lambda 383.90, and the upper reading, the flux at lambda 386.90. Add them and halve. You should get 11.9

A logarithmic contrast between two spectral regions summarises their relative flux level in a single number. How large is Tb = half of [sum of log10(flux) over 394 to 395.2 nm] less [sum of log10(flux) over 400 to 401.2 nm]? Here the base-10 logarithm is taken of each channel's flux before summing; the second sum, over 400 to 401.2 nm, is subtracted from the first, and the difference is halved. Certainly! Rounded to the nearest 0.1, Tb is -0.2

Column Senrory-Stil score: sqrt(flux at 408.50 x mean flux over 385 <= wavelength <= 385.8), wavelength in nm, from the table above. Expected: 12.8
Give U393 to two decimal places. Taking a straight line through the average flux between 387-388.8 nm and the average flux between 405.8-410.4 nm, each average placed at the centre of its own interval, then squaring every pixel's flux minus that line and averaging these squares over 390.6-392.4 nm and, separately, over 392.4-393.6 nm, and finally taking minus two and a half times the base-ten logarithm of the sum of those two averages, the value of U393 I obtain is -2.30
